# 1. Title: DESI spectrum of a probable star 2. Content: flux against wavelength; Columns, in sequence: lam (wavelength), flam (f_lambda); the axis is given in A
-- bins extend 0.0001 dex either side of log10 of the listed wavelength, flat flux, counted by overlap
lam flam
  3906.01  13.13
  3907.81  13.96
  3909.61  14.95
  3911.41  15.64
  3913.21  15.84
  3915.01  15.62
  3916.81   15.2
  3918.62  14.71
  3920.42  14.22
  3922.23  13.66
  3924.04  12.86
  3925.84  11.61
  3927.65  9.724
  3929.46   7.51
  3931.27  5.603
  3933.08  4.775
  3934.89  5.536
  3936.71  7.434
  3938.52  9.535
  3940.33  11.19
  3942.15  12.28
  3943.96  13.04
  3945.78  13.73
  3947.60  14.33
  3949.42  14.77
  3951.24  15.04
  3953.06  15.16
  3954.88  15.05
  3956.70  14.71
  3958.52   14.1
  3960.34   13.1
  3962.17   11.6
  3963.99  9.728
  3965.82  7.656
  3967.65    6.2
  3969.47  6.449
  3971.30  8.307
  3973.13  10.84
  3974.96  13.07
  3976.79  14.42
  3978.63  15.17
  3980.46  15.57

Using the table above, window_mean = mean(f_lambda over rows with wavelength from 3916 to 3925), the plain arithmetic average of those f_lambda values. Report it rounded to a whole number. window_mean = 14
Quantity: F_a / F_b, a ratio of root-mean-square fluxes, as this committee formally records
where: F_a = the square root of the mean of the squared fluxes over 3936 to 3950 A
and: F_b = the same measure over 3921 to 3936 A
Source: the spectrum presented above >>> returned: 1.29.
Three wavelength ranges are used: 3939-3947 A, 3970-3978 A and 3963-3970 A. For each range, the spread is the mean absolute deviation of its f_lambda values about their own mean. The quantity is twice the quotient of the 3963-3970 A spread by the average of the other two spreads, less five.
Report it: -3.4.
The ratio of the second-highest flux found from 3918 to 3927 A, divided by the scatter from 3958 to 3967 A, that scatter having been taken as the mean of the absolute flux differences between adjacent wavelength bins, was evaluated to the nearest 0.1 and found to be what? 8.8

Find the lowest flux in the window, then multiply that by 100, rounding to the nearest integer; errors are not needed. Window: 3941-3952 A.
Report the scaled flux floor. 1228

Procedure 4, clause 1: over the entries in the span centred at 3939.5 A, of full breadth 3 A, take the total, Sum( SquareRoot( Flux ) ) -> 6.4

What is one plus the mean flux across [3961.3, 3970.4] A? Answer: 9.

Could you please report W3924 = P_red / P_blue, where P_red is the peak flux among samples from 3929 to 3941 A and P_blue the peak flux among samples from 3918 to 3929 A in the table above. 0.76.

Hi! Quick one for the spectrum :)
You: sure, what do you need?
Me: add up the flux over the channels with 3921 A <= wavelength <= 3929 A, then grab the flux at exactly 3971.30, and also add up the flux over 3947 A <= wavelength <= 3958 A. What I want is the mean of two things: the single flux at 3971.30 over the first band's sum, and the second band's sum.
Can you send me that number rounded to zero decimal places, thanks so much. 45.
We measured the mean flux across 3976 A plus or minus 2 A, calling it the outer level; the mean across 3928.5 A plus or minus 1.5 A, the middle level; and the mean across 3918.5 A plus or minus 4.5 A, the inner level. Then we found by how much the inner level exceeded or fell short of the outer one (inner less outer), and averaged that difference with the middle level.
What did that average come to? 4.8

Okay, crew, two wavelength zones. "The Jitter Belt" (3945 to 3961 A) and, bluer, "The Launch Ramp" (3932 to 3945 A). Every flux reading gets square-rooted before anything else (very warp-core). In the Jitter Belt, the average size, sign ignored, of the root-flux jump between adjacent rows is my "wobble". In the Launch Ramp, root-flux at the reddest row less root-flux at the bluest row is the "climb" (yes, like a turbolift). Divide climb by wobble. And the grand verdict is 25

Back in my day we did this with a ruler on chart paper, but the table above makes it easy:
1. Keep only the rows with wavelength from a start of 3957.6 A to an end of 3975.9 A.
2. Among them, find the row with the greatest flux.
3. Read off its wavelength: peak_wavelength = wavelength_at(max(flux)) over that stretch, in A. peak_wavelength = 3958.52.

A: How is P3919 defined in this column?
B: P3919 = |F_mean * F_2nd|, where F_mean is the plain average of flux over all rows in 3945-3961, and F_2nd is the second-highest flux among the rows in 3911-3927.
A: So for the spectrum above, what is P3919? 226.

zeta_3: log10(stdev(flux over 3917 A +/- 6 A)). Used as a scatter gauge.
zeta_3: -0.1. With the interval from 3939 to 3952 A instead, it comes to 0.1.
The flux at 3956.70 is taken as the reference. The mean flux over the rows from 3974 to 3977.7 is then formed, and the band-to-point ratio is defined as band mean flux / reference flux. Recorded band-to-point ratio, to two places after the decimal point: 0.93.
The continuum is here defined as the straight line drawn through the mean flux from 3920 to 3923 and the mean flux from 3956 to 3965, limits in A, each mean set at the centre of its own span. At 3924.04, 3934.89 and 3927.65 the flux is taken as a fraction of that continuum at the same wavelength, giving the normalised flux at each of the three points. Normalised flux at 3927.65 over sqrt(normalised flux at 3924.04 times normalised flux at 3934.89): 1.15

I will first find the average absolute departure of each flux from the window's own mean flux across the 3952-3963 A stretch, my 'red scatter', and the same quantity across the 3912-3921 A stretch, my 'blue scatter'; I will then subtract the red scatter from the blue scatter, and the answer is -0.5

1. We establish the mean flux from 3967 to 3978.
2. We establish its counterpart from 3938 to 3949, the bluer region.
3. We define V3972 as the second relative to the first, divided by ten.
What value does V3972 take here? 0.12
